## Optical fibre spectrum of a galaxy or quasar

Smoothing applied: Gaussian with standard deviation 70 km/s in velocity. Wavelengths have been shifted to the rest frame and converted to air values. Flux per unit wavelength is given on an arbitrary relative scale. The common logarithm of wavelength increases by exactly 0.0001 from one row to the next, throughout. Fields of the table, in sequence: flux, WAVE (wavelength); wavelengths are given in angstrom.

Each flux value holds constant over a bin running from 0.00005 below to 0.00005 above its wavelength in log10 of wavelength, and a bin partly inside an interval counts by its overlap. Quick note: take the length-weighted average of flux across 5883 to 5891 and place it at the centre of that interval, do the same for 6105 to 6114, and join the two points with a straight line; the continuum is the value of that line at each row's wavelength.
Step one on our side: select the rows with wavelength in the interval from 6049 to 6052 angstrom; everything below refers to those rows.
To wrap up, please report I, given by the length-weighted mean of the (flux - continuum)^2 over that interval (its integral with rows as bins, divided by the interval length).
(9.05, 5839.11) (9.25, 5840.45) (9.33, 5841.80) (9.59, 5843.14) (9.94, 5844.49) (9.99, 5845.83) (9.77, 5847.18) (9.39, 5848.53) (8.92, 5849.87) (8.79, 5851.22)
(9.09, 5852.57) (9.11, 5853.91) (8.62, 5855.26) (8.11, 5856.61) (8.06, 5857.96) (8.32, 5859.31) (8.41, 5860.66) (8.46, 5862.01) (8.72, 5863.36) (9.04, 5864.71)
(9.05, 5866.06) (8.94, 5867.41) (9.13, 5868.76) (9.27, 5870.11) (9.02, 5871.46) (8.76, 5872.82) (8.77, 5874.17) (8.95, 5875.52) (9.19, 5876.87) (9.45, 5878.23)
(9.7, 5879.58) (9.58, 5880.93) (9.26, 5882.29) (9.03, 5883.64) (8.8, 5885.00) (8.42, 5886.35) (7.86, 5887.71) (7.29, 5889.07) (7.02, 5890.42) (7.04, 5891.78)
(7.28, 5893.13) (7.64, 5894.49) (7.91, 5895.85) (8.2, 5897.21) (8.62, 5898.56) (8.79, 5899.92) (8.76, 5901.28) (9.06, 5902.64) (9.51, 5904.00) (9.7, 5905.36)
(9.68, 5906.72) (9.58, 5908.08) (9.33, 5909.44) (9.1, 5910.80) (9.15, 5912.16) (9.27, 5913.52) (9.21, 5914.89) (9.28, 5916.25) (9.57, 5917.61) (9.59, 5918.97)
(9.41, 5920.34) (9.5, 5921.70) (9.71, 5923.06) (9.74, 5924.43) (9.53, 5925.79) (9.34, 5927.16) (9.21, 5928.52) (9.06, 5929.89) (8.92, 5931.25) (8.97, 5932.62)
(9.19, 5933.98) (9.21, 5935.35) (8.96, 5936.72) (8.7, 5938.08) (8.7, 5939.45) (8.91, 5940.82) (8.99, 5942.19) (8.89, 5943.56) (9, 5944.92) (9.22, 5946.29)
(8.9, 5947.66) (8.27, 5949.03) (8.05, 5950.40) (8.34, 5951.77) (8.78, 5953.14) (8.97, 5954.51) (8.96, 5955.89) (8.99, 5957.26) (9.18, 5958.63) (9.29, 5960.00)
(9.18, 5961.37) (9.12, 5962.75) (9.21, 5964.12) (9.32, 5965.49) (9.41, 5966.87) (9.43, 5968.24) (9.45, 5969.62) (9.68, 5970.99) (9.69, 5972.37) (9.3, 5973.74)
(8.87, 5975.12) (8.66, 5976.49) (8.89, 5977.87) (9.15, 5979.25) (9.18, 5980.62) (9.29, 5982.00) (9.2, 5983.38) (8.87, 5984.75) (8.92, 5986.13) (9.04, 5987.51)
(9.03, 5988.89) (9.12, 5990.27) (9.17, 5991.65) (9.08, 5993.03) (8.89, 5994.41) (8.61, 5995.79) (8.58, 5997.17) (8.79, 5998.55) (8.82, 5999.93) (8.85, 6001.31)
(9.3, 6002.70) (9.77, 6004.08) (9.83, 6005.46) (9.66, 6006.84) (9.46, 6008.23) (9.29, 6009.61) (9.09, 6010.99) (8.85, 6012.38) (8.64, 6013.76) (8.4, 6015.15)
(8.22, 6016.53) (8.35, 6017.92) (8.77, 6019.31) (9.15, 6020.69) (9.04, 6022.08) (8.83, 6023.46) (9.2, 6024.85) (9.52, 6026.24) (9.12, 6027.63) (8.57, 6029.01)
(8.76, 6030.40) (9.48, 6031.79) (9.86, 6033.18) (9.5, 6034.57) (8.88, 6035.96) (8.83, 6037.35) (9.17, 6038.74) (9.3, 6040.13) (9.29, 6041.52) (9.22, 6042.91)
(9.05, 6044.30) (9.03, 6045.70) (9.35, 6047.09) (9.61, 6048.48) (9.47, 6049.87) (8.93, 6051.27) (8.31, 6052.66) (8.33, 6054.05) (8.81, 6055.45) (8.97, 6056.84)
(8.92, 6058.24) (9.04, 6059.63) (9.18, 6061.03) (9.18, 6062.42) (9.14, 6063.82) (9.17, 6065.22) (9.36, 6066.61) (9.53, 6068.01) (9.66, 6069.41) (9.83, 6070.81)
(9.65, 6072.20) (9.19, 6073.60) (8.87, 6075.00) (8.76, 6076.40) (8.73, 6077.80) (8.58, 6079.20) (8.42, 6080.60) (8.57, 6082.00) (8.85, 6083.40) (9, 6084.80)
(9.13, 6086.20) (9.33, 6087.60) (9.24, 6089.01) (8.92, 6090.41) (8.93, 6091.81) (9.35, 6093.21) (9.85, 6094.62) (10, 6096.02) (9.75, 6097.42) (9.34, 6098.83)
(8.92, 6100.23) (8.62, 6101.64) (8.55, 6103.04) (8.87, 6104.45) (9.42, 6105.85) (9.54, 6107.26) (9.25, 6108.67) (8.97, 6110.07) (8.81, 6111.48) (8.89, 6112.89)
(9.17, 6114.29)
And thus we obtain 0.21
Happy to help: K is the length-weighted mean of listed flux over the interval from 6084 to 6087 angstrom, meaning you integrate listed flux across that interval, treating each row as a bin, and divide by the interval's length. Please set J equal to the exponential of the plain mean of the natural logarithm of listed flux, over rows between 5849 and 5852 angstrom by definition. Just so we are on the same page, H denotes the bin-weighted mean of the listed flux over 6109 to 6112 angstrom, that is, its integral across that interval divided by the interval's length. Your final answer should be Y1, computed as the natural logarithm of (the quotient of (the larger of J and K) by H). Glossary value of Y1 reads 0.014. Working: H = 8.95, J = 8.85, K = 9.1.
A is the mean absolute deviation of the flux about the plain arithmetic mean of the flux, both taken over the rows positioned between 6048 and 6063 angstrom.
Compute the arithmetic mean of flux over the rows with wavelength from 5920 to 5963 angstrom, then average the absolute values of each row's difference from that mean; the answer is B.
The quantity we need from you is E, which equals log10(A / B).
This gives 0.03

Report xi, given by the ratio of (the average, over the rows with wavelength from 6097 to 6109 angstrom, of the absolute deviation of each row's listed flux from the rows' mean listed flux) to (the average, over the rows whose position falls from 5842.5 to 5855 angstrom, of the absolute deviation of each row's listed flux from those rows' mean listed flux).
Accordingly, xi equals 0.94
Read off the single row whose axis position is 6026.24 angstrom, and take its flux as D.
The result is 9.52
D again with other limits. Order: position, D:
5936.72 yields 8.96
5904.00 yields 9.51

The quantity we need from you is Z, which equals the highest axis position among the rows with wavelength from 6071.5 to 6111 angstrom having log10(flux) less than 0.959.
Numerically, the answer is 6110.07 angstrom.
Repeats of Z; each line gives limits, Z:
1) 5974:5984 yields 5977.87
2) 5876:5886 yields 5885.00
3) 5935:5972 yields 5957.26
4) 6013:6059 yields 6058.24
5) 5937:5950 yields 5949.03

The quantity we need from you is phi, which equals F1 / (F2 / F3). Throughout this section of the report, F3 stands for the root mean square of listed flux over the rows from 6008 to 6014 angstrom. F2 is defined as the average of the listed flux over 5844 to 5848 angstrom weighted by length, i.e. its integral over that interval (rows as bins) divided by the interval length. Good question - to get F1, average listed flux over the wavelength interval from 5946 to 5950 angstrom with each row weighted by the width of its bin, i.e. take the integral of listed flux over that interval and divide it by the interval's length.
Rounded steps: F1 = 8.70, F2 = 9.9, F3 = 9.07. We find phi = 8.0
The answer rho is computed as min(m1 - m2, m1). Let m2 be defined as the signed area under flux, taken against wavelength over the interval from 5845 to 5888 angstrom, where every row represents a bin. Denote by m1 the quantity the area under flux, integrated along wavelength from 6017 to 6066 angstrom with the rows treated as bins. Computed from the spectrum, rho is 59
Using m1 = 444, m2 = 385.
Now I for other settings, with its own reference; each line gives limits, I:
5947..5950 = 0.14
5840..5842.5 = 2.08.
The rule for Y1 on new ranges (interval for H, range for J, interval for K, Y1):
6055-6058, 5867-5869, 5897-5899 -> 0.015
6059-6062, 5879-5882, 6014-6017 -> 0.055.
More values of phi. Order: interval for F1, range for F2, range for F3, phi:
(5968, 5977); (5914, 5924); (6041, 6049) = 9.1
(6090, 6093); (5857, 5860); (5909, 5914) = 10.2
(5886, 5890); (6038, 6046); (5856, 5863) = 7.0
